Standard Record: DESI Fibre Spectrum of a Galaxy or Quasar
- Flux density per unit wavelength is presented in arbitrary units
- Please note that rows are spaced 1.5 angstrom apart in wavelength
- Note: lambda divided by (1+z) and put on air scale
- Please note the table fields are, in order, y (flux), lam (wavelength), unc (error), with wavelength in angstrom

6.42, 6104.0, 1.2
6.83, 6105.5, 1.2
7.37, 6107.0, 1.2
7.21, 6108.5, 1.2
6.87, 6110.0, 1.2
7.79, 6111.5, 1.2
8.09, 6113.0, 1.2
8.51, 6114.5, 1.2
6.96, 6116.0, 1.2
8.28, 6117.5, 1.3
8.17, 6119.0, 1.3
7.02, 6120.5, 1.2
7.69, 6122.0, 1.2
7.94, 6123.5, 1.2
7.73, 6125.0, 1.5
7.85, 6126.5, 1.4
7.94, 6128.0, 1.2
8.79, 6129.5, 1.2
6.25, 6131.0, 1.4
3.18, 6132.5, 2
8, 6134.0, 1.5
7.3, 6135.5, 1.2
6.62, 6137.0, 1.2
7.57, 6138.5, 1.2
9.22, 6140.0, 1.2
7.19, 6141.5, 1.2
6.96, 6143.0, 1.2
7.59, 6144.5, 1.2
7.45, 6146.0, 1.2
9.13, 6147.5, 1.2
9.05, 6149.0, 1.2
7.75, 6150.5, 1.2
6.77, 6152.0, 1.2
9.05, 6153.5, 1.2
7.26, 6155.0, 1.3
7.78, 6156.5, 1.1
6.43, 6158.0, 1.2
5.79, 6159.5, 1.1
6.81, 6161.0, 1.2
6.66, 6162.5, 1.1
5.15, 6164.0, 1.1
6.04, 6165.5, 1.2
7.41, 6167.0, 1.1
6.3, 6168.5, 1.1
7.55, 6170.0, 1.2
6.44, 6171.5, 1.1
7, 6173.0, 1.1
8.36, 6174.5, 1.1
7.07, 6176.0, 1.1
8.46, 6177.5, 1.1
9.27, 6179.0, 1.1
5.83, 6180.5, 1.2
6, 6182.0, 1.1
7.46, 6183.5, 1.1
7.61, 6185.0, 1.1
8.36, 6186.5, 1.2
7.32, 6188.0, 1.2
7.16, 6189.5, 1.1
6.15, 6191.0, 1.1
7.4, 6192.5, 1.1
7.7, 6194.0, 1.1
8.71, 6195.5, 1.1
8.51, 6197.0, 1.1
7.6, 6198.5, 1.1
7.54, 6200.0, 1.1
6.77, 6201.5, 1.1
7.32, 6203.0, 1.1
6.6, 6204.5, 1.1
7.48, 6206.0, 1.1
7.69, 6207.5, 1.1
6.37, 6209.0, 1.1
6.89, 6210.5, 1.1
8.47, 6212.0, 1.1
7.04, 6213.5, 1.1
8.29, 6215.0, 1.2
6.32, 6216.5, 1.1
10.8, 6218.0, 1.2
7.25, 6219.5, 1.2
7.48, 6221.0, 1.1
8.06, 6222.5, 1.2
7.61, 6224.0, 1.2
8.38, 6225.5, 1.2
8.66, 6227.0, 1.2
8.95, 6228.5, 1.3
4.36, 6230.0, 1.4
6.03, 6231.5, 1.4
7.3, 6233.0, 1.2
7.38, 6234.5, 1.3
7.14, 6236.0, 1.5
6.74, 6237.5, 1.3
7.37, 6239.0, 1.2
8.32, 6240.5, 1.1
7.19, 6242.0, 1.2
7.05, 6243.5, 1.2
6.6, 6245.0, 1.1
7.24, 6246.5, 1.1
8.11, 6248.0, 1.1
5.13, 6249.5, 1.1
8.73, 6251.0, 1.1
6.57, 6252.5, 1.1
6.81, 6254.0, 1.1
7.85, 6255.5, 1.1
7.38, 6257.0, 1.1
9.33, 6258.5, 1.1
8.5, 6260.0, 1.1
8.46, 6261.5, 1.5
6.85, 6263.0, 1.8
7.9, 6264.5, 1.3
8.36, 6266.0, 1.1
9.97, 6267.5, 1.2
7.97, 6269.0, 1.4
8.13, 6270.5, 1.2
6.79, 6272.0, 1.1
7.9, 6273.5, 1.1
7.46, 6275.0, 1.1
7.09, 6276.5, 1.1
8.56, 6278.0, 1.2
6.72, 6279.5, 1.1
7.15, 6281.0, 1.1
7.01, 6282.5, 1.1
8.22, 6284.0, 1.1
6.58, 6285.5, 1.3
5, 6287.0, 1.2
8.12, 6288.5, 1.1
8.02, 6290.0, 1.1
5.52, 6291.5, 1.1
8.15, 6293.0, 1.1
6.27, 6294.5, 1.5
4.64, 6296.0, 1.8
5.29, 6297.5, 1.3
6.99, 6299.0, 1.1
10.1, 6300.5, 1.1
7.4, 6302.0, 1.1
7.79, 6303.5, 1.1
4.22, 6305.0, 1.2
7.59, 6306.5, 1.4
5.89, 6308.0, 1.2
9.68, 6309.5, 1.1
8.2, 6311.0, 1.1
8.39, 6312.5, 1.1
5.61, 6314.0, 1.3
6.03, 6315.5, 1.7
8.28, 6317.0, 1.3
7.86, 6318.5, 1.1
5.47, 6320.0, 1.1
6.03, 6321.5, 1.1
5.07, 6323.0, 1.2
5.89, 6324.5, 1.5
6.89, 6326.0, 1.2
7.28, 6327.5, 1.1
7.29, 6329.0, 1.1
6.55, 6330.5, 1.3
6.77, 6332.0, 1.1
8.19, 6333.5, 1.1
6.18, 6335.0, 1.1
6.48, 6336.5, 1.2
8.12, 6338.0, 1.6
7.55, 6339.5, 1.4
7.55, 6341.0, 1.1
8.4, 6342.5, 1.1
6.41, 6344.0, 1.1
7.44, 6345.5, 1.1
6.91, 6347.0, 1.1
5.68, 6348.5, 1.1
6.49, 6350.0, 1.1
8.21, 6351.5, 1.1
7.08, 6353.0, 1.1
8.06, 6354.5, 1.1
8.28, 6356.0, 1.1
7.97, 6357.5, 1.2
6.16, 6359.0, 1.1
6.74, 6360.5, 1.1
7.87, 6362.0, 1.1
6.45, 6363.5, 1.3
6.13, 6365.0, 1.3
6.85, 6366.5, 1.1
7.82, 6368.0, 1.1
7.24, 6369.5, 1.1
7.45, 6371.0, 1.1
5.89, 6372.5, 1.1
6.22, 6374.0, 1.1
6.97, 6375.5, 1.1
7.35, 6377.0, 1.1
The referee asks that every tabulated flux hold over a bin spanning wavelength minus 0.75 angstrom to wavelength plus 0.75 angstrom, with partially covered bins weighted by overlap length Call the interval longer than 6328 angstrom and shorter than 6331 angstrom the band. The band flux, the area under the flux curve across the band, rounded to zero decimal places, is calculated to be 21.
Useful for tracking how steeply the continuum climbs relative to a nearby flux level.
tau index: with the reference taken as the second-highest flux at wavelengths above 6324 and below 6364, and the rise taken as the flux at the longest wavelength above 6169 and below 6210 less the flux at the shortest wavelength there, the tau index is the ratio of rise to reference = -0.14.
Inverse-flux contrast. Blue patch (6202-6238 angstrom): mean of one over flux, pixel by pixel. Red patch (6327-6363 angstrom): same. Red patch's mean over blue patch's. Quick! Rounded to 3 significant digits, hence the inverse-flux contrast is 1.01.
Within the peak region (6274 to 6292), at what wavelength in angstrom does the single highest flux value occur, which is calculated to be 6278.0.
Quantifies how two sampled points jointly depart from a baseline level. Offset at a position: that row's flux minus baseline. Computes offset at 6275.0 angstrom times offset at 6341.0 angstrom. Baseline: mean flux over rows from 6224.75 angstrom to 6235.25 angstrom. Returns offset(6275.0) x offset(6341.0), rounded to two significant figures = 0.042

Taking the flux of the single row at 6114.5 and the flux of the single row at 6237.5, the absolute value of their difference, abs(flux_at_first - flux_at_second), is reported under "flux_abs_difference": 1.8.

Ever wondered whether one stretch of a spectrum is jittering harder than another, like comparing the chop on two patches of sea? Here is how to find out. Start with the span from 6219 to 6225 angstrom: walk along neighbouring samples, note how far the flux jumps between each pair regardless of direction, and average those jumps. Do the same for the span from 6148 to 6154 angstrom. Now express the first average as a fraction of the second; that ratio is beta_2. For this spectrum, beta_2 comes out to 0.28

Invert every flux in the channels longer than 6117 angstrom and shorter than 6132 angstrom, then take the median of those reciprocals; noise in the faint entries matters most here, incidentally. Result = 0.127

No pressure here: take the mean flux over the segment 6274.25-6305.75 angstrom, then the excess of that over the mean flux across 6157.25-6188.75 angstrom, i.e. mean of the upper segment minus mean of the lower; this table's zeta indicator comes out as 0.0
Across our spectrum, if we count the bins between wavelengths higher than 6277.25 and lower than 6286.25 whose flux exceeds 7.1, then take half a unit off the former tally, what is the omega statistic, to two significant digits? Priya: 2.5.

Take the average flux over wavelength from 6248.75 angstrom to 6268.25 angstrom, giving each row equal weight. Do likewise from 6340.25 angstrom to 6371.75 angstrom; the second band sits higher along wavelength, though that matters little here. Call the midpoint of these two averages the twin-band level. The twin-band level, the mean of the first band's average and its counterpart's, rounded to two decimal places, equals 7.52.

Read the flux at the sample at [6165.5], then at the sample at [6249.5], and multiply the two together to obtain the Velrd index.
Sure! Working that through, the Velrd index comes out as 31.0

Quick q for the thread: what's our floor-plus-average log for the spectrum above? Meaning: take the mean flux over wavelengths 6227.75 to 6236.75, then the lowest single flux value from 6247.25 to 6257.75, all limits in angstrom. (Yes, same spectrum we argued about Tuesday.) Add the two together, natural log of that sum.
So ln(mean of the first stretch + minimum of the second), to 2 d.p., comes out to 2.48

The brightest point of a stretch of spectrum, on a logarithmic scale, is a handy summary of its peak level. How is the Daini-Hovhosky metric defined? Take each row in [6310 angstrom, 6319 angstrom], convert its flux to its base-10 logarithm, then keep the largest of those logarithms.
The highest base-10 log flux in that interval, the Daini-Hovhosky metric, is 0.924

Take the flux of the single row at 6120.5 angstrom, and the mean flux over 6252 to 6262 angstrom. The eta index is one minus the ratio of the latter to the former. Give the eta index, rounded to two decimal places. -0.12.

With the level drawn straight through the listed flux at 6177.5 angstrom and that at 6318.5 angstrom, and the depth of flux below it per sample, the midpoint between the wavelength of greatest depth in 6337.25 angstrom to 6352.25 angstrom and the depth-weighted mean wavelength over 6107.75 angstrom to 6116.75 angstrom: 6230.2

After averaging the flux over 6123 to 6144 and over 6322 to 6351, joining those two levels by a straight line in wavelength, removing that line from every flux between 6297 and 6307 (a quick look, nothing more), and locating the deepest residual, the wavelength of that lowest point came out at 6305.0 angstrom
